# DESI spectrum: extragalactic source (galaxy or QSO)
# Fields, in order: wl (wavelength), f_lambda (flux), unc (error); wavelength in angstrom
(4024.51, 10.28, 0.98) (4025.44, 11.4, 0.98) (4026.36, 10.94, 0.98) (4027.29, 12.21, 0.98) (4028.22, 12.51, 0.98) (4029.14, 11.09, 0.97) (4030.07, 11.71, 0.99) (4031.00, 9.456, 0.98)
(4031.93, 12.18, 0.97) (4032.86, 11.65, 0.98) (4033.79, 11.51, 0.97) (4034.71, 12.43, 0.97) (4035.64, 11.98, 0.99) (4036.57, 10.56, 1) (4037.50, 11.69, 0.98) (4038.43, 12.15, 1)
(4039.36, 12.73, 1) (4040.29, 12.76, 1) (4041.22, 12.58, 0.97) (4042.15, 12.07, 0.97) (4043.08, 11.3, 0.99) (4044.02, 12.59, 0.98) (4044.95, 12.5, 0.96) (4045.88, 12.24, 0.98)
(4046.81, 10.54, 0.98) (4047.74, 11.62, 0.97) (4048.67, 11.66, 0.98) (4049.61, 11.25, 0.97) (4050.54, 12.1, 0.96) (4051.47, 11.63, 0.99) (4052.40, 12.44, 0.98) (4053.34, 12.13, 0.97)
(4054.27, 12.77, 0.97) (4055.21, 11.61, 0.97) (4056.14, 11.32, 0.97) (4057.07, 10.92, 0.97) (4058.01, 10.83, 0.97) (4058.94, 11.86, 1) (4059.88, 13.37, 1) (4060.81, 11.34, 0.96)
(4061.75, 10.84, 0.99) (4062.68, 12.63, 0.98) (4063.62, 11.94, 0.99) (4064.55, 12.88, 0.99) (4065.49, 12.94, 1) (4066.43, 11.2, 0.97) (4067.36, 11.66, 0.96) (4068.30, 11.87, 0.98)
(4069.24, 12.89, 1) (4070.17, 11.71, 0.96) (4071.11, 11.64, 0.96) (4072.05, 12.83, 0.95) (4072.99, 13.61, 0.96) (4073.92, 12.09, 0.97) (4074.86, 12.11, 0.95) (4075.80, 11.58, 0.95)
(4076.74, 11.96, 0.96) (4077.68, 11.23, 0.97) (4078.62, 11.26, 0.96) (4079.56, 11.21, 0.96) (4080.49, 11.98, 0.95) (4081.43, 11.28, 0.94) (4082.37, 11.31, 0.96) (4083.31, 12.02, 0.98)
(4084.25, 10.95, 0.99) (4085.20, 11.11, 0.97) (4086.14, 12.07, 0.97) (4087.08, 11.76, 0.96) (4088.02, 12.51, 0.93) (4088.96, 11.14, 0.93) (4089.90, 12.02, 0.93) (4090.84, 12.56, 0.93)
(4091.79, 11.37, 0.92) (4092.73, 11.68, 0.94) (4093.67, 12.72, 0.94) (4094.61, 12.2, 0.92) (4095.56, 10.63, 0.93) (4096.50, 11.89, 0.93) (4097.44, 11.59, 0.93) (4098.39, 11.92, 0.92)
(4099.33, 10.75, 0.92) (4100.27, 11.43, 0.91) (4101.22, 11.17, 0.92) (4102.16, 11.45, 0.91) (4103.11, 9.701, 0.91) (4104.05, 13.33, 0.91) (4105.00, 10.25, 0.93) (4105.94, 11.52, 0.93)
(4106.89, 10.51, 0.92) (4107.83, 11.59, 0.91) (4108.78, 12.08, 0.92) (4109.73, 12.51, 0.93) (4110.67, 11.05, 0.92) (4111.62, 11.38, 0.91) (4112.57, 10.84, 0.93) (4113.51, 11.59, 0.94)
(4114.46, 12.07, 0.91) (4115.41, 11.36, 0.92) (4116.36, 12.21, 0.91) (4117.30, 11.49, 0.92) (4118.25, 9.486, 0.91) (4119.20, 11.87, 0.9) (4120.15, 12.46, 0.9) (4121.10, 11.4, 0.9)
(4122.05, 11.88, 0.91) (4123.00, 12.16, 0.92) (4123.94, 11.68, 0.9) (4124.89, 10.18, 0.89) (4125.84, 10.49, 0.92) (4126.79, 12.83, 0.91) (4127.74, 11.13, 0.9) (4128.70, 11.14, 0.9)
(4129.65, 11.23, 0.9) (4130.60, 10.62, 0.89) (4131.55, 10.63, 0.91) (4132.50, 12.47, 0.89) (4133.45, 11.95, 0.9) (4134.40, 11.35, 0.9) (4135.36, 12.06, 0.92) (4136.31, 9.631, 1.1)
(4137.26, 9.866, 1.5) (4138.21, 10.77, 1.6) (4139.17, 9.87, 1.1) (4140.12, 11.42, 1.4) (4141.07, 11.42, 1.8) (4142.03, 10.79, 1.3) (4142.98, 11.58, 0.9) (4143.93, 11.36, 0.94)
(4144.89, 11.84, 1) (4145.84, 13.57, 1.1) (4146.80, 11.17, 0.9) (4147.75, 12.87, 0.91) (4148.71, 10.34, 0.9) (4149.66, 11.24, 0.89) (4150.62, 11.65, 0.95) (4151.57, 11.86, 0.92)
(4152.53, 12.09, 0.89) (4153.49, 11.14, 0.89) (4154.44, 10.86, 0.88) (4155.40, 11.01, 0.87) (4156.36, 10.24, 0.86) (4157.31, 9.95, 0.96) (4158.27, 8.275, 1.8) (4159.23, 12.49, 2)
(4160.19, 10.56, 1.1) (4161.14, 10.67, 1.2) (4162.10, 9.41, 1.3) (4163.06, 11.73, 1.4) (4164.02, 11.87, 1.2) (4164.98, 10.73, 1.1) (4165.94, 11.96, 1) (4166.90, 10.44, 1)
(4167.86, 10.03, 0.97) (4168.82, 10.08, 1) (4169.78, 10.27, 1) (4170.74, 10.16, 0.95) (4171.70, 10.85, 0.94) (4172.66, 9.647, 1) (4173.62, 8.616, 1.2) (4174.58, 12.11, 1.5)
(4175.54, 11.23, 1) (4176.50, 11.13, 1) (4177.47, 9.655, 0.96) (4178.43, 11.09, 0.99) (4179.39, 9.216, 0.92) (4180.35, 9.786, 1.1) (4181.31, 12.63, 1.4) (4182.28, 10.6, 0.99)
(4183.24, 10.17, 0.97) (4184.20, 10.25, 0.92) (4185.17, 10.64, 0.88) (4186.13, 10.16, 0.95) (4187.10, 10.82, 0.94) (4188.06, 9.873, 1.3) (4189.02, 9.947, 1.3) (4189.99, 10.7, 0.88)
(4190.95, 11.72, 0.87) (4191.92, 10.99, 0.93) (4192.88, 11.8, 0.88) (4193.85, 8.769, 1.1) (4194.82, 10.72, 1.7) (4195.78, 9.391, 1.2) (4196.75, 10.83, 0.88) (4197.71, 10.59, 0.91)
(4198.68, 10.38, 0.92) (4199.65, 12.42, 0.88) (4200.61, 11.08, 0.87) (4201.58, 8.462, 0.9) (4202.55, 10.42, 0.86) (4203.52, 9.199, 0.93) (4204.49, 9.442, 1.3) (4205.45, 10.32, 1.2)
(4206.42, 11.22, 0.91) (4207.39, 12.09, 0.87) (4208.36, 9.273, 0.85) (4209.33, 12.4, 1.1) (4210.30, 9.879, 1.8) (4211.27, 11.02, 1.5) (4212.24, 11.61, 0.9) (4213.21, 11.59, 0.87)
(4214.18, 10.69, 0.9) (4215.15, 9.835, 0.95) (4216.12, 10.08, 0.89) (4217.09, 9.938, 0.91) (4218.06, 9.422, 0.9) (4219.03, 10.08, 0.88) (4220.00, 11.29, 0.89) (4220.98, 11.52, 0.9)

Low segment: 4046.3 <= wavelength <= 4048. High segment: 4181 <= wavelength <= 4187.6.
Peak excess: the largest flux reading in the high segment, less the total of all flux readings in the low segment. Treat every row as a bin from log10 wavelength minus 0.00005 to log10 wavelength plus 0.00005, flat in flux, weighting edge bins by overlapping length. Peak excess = -10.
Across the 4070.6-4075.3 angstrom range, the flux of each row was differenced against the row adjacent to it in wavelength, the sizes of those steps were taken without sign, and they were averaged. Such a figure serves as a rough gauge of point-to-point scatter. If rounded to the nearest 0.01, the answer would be 0.88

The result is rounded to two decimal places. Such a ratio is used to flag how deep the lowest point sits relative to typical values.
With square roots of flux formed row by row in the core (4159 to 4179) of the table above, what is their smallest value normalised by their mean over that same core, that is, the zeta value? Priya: 0.90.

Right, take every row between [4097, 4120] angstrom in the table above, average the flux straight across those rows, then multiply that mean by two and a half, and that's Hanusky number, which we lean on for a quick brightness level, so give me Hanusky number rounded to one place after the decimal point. 28.5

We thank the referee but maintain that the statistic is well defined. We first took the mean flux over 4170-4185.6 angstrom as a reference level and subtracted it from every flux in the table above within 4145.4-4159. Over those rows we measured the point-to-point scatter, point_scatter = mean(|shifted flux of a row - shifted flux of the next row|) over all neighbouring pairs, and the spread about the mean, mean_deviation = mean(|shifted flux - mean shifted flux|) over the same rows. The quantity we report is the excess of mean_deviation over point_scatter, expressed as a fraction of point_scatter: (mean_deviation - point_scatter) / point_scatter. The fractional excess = -0.06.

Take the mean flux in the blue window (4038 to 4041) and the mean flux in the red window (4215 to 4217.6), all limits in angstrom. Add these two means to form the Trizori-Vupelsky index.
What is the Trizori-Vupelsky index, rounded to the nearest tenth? 22.5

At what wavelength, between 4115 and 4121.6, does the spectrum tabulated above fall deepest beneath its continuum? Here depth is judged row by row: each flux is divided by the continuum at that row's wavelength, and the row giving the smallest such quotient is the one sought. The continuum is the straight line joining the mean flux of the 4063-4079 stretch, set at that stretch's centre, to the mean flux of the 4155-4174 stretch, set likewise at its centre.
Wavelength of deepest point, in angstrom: 4118.25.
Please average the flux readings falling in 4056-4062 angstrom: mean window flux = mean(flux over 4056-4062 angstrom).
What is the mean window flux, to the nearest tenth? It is 11.5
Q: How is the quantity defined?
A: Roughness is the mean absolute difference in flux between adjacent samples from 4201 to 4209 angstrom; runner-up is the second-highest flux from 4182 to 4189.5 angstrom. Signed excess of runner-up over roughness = 9.4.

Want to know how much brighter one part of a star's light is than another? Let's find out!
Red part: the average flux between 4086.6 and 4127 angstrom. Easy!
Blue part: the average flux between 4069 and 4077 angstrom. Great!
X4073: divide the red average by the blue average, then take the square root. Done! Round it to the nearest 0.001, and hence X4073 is 0.970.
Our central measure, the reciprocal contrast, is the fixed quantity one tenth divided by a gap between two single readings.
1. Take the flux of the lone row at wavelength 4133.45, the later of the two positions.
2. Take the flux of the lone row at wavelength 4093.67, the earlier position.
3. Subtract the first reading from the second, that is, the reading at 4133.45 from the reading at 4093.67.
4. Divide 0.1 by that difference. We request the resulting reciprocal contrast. 0.13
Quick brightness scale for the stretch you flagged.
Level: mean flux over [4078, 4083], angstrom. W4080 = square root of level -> 3.38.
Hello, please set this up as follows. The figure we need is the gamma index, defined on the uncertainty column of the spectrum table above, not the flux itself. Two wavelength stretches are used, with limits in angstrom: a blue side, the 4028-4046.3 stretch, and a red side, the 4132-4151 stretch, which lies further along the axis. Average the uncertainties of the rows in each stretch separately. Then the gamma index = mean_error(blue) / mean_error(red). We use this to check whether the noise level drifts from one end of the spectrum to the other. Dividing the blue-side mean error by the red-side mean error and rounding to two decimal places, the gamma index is 0.90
